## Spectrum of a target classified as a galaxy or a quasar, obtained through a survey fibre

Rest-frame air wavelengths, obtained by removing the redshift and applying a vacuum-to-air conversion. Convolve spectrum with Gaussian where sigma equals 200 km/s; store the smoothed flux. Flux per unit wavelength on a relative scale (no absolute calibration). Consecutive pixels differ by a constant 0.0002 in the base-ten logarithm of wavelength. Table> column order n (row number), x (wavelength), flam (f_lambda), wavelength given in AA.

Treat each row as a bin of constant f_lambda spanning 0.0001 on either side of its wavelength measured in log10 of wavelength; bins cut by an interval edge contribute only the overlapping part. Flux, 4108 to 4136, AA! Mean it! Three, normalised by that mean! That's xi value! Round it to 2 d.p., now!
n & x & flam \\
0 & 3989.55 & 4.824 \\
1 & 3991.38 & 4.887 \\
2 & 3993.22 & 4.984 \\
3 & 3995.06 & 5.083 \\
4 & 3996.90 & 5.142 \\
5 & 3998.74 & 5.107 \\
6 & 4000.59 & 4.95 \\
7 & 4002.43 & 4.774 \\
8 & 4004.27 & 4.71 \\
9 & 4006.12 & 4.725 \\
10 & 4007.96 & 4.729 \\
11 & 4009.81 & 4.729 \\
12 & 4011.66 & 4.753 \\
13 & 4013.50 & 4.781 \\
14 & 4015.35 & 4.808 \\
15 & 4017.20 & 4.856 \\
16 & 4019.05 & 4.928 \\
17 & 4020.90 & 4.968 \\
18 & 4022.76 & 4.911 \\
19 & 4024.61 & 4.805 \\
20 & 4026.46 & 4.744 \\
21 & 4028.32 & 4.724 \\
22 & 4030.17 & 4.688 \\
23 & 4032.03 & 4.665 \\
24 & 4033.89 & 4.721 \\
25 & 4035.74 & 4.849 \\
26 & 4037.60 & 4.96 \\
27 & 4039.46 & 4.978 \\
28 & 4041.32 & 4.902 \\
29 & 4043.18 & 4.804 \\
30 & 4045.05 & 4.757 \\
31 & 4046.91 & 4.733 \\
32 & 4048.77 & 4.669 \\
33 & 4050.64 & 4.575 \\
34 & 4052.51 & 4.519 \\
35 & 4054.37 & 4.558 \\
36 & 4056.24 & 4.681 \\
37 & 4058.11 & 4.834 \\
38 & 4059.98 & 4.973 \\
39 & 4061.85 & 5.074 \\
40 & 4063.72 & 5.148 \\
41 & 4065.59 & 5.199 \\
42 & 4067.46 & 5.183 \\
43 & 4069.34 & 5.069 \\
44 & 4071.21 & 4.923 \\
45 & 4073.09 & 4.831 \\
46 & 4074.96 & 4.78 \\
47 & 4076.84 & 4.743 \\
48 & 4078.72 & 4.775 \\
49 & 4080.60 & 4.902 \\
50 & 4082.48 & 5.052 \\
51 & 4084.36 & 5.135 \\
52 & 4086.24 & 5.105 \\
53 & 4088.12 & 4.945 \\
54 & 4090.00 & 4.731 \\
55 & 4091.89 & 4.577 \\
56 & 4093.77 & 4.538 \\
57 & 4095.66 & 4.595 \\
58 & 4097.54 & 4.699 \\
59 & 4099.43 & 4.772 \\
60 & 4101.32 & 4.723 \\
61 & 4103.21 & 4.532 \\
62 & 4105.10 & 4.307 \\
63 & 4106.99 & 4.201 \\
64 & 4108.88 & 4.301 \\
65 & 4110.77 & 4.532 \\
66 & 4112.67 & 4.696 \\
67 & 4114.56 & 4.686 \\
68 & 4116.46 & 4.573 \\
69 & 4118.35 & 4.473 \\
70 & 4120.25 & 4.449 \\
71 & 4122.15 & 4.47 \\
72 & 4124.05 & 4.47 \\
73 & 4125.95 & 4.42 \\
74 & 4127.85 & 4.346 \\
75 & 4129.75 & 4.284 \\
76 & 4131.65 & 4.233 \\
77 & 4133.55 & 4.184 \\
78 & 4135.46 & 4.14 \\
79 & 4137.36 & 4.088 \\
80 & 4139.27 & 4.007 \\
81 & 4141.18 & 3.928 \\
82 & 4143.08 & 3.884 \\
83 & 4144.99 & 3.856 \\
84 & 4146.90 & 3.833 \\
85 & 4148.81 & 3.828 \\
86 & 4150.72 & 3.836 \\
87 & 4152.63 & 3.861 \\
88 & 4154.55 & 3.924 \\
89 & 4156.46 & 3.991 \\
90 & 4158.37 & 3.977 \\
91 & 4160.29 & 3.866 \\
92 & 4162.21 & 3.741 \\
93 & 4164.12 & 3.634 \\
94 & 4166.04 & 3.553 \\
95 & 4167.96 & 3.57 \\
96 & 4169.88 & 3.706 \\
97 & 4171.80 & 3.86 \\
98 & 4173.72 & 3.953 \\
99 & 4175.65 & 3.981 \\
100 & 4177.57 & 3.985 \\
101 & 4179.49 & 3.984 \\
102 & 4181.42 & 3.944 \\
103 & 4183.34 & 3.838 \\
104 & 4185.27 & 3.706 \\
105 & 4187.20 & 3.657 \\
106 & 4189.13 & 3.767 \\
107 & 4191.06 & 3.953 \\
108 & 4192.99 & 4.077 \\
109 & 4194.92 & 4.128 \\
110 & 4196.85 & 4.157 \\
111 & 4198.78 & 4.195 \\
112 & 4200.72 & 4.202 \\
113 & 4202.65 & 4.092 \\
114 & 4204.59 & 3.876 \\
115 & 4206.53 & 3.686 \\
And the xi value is 0.68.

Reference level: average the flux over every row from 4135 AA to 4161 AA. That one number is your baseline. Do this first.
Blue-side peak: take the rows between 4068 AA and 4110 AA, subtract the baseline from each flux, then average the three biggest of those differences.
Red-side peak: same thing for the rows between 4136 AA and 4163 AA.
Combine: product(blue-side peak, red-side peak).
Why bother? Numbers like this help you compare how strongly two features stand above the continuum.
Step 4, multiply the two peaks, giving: 0.12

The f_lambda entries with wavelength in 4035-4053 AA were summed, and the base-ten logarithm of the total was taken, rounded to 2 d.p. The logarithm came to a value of 1.68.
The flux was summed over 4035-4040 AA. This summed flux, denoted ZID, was 14.8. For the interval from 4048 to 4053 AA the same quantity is 13.8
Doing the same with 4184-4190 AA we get 11.1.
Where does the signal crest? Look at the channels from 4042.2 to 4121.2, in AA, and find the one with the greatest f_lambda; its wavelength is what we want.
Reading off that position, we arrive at 4065.59 AA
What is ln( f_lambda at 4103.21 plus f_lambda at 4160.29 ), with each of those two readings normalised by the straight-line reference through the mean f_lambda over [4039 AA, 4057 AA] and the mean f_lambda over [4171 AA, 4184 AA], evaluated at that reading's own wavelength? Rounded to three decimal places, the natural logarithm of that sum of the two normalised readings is 0.689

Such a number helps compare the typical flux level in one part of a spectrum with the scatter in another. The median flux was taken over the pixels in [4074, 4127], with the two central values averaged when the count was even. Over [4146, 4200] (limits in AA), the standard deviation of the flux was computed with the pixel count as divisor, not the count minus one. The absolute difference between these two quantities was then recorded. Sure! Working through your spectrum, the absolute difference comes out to 4.48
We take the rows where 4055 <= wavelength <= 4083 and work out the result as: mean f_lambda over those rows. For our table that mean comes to 4.9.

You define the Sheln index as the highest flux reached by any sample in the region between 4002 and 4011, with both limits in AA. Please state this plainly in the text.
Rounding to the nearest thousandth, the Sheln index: 4.774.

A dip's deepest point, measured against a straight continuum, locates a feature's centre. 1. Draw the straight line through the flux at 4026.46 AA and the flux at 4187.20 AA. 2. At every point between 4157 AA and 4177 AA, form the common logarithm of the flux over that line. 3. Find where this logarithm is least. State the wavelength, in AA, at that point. 4166.04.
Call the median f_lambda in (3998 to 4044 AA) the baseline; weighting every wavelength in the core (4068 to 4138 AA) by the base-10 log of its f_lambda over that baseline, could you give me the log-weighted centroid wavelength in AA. 4126.3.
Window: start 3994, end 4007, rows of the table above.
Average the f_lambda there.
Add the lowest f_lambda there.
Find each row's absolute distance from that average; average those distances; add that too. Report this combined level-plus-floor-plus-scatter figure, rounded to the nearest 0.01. 9.80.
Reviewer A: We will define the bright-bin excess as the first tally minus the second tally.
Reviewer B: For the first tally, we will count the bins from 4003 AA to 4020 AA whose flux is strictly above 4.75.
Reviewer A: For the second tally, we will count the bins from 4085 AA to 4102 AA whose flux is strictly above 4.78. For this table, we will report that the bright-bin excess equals 3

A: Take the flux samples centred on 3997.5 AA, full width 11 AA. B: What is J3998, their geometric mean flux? 5.0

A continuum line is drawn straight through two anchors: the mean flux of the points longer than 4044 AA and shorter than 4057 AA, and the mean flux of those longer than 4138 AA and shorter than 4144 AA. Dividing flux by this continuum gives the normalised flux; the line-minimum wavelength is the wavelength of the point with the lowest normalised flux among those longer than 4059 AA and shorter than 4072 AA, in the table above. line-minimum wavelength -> 4059.98 AA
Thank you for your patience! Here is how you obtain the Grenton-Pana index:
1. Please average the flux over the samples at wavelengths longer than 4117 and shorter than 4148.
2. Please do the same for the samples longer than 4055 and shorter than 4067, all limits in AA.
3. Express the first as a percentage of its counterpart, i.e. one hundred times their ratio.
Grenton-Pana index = 84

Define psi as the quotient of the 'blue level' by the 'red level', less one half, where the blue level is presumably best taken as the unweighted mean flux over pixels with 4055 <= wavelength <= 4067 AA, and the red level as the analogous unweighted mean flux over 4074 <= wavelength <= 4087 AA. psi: 0.51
